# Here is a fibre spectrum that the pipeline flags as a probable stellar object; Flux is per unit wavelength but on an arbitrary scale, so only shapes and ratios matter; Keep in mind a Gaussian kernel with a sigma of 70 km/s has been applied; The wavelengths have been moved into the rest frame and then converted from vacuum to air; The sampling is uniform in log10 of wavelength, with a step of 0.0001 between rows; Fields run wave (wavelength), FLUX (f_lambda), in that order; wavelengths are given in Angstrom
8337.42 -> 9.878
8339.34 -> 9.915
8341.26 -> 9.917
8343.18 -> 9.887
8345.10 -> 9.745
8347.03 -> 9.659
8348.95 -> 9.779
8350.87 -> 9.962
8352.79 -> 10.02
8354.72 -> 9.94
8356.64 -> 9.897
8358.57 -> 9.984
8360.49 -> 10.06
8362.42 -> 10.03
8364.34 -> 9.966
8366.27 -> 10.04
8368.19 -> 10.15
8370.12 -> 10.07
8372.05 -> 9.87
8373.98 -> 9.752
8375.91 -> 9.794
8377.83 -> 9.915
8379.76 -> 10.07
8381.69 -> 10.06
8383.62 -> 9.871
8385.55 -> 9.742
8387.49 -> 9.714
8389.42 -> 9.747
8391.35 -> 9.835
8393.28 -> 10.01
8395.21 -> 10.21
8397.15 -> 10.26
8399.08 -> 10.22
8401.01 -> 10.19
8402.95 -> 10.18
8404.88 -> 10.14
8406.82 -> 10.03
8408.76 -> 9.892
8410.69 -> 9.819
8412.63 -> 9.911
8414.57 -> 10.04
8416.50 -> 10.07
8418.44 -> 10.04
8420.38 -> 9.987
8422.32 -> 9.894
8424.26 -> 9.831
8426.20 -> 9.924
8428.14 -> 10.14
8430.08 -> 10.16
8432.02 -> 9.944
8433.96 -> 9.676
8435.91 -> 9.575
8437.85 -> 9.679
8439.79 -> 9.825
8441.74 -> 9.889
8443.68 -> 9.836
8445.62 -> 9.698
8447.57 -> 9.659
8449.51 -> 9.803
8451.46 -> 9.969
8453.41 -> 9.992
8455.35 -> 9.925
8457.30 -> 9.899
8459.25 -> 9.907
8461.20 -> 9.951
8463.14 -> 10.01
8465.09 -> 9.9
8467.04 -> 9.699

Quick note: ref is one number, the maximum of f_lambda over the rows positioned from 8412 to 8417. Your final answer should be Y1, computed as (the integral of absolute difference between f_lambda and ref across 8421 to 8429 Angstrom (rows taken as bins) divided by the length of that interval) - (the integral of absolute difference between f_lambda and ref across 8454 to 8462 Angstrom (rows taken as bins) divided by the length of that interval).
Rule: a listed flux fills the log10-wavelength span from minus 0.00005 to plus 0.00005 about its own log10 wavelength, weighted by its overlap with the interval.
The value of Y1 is 0.009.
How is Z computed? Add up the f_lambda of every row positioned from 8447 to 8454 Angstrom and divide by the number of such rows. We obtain 9.9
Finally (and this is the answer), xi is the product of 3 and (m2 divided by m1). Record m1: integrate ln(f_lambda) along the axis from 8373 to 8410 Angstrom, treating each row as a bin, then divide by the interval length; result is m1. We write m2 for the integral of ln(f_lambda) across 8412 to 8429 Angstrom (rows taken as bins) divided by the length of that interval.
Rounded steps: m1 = 2.30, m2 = 2.30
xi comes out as 3.00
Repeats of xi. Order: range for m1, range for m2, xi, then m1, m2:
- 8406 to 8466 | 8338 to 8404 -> 3.01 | 2.29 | 2.30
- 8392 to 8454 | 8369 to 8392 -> 2.99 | 2.30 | 2.29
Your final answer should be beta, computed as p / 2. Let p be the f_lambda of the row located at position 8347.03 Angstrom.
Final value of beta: 4.83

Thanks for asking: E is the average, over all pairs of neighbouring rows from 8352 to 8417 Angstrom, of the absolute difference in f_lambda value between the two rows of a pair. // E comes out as 0.087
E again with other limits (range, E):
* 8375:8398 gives 0.107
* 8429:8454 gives 0.122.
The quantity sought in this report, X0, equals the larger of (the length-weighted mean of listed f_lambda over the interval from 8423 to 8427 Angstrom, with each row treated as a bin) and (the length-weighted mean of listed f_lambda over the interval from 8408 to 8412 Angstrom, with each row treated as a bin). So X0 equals 9.9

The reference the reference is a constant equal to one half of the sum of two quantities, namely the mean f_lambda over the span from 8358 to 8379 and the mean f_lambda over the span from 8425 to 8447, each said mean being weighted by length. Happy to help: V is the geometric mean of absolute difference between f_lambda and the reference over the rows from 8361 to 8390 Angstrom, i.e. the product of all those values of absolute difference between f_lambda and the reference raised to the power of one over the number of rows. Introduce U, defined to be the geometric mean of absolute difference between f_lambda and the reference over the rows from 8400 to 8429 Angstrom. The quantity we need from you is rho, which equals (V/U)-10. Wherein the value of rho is -8.6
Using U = 0.072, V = 0.099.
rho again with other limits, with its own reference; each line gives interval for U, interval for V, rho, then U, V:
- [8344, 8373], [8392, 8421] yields -8.7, 0.089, 0.113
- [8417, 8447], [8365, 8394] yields -8.9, 0.089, 0.099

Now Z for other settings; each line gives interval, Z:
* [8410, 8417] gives 10.0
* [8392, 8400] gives 10.2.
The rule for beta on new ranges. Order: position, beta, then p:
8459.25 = 4.95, 9.907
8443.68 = 4.92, 9.836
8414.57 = 5.02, 10.04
